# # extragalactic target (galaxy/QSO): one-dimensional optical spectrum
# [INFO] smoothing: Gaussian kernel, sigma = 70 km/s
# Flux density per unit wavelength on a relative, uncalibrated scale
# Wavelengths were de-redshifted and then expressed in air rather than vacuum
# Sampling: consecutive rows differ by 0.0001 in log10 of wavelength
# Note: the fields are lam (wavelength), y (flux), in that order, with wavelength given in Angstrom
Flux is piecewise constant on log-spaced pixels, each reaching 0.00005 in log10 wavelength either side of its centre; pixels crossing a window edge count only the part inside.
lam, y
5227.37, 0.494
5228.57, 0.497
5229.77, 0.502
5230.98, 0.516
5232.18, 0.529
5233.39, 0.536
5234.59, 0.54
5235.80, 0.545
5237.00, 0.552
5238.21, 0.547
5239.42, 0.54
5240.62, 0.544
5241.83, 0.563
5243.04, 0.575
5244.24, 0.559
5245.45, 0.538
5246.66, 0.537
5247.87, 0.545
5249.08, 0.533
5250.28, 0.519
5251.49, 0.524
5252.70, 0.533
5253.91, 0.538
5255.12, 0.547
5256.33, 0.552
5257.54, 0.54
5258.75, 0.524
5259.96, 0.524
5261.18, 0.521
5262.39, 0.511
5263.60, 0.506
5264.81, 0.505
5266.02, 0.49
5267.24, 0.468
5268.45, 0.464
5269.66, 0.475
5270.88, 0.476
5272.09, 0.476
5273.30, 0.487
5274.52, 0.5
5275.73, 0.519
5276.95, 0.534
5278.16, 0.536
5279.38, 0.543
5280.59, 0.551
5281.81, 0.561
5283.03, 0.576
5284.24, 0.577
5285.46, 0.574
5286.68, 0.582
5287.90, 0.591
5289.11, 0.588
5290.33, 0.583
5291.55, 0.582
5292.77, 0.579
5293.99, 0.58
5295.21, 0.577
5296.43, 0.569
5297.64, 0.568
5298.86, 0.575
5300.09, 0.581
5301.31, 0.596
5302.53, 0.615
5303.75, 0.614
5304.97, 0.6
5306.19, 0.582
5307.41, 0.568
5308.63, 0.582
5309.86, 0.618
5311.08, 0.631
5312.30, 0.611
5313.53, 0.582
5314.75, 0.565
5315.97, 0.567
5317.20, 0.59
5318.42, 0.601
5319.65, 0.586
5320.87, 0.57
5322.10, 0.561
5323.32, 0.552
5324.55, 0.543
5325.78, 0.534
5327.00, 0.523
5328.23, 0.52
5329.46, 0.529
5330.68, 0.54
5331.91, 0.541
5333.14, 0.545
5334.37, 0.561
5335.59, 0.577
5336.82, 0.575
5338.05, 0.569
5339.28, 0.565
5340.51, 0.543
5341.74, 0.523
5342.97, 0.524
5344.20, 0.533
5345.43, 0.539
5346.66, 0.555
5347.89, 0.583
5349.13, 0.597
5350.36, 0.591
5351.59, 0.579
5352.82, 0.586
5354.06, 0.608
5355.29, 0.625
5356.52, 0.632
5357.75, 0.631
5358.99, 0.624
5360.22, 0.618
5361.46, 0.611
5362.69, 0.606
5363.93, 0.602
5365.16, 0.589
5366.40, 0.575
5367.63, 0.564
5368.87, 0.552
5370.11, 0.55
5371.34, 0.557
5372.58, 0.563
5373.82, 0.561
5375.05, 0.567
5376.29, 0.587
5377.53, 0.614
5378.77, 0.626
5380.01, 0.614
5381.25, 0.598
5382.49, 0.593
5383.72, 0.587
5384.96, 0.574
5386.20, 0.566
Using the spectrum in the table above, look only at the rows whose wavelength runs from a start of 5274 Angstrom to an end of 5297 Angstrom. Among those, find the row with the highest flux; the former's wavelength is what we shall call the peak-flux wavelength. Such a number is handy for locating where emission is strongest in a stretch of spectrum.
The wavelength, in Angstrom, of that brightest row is 5287.90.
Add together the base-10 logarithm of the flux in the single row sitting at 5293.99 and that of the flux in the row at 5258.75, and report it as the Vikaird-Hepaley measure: -0.517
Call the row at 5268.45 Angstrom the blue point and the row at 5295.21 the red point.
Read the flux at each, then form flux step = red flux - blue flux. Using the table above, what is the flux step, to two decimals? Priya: 0.11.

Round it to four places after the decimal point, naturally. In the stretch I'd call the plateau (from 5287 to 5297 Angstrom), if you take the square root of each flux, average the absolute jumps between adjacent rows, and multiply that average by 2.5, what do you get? 0.0056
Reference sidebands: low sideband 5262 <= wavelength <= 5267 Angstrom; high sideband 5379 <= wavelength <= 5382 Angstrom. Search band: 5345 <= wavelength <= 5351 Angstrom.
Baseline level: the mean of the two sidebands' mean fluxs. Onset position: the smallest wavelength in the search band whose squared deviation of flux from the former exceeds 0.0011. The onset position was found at 5349.13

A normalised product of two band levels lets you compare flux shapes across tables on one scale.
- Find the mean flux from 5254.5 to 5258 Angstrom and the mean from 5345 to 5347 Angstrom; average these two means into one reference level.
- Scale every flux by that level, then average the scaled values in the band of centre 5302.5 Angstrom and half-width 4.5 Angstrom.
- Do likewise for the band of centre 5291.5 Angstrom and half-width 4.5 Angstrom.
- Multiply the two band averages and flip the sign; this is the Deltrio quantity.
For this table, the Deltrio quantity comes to -1.16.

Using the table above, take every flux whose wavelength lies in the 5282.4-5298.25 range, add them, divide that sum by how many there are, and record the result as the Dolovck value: 0.579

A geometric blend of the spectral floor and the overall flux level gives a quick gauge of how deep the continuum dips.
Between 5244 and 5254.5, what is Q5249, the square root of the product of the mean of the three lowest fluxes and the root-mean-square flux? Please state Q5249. 0.53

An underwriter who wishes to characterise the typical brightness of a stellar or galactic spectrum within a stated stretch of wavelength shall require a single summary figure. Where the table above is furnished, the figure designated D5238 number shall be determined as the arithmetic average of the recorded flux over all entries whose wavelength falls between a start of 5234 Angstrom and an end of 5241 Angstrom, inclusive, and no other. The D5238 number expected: 0.54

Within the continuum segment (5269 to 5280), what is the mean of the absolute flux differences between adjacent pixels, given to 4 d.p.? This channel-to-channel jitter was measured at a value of 0.0085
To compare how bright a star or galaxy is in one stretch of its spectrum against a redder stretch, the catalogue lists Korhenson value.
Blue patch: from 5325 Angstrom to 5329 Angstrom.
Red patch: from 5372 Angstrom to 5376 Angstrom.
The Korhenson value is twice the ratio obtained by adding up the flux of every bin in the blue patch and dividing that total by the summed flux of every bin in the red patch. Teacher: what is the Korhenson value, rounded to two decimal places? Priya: 1.87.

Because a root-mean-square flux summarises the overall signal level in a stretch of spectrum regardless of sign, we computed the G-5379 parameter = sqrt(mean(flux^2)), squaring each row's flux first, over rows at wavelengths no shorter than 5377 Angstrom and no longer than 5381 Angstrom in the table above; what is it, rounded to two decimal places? 0.62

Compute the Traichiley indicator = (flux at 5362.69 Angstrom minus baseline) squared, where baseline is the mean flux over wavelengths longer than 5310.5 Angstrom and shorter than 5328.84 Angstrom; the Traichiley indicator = 0.0014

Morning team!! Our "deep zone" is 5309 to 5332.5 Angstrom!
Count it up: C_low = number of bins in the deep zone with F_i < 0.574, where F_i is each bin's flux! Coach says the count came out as 12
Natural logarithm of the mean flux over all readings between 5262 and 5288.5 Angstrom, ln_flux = -0.65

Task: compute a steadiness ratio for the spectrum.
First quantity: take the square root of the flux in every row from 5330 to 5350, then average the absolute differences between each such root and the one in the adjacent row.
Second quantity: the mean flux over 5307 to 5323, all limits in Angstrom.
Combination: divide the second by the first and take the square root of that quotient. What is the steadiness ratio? 8.9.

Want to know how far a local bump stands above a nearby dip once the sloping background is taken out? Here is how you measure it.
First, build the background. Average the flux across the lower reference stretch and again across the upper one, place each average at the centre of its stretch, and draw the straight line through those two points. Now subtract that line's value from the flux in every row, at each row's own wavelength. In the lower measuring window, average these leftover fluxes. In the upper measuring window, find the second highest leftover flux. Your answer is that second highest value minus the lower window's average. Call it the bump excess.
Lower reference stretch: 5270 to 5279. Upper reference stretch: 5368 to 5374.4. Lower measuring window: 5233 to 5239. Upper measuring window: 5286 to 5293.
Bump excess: 0.015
